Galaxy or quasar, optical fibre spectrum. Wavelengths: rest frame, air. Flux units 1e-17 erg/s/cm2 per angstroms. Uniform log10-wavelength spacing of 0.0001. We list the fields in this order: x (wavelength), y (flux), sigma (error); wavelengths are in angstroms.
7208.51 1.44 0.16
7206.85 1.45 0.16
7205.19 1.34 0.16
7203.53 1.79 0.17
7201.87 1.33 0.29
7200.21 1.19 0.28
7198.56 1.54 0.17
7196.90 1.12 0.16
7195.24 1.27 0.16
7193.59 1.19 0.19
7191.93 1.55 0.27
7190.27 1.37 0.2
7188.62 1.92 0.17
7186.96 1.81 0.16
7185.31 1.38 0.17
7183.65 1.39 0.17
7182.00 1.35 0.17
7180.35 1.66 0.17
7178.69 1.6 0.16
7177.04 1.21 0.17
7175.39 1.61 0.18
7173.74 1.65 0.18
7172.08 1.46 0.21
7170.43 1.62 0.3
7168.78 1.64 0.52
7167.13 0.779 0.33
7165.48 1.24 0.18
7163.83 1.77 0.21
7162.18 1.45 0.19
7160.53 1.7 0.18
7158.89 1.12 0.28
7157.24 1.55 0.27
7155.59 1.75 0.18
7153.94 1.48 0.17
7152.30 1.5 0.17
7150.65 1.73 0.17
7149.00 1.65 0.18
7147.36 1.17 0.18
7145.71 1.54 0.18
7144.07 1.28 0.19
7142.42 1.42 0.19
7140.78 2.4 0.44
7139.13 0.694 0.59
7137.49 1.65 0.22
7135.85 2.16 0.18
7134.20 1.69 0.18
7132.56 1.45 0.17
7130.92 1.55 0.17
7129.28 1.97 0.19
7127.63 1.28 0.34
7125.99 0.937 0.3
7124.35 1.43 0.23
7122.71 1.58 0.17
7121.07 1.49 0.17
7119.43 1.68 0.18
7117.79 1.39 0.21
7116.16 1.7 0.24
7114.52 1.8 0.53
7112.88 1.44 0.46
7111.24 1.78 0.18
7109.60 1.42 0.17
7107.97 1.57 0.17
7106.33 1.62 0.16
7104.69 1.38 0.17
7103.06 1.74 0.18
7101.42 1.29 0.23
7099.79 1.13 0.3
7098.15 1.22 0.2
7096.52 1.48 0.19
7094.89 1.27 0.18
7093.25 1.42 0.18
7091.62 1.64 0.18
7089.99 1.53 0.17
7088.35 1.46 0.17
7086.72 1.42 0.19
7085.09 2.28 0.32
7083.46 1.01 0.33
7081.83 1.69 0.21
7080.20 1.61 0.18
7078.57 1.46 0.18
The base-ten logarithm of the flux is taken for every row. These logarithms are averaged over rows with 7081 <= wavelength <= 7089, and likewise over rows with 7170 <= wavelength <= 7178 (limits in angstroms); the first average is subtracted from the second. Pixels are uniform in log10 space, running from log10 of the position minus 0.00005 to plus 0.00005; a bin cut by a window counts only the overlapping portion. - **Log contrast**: -0.01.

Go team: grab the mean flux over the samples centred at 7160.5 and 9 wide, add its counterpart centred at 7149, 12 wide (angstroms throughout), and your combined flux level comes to 3.00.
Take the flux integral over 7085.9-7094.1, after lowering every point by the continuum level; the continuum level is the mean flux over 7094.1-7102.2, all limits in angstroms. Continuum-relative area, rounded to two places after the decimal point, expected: 1.76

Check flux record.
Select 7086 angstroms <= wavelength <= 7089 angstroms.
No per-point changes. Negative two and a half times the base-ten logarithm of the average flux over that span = -0.40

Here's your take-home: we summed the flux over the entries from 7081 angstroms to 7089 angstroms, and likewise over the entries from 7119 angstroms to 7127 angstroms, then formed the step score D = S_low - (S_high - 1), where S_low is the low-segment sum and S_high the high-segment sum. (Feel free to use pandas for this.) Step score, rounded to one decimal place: 1.7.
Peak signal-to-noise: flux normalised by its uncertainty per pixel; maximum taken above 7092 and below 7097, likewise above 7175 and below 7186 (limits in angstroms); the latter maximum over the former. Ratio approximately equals 1.3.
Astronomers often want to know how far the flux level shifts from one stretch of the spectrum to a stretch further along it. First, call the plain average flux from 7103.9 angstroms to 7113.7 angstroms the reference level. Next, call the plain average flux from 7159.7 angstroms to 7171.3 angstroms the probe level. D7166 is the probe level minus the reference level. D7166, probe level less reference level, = -0.08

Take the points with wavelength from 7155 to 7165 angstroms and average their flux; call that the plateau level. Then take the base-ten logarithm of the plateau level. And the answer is 0.19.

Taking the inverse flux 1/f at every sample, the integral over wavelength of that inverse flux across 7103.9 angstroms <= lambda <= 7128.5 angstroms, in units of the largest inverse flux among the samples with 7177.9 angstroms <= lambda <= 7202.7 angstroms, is 18.8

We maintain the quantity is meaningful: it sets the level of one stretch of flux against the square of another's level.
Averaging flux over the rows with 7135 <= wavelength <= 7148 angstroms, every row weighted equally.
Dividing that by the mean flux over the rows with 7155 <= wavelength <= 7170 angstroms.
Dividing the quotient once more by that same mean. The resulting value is 0.74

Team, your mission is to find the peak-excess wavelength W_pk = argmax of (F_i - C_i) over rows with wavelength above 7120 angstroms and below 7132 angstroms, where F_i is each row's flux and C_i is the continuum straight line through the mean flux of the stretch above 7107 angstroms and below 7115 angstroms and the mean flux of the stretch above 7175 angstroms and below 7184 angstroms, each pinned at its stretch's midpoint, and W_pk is 7129.28 angstroms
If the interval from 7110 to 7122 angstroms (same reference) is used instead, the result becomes 7114.52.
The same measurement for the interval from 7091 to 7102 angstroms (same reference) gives 7091.62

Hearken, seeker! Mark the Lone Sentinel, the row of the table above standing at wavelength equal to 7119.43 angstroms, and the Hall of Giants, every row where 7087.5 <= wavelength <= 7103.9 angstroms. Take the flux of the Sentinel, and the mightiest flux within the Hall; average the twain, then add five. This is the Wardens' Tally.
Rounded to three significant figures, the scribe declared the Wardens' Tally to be 6.71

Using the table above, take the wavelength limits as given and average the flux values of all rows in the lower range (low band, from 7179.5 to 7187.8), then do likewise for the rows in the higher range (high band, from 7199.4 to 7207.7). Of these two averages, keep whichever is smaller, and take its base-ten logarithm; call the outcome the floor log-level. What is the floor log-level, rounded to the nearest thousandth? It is 0.152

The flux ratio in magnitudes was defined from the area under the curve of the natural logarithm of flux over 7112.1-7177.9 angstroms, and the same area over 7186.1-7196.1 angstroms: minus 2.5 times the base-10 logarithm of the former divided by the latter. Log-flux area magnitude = -2.0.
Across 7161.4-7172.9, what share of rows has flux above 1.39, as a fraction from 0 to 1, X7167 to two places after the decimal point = 0.71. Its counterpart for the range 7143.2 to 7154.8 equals 0.71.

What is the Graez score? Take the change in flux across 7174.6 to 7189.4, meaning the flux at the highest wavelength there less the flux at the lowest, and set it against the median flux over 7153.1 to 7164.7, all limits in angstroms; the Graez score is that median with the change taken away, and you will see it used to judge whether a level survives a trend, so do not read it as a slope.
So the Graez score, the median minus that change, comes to 1.24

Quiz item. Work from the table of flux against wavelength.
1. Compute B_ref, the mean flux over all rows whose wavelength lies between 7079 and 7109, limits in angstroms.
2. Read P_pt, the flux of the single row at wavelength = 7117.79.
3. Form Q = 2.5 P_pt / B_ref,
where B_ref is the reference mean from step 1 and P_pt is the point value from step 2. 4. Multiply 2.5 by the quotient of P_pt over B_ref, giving 2.34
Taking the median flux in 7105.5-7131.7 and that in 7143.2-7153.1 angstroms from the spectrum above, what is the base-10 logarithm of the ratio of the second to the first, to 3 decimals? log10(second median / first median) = -0.011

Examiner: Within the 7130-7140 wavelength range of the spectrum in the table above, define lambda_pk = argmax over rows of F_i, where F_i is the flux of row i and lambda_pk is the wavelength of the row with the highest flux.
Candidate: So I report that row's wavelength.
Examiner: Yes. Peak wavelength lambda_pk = 7135.85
